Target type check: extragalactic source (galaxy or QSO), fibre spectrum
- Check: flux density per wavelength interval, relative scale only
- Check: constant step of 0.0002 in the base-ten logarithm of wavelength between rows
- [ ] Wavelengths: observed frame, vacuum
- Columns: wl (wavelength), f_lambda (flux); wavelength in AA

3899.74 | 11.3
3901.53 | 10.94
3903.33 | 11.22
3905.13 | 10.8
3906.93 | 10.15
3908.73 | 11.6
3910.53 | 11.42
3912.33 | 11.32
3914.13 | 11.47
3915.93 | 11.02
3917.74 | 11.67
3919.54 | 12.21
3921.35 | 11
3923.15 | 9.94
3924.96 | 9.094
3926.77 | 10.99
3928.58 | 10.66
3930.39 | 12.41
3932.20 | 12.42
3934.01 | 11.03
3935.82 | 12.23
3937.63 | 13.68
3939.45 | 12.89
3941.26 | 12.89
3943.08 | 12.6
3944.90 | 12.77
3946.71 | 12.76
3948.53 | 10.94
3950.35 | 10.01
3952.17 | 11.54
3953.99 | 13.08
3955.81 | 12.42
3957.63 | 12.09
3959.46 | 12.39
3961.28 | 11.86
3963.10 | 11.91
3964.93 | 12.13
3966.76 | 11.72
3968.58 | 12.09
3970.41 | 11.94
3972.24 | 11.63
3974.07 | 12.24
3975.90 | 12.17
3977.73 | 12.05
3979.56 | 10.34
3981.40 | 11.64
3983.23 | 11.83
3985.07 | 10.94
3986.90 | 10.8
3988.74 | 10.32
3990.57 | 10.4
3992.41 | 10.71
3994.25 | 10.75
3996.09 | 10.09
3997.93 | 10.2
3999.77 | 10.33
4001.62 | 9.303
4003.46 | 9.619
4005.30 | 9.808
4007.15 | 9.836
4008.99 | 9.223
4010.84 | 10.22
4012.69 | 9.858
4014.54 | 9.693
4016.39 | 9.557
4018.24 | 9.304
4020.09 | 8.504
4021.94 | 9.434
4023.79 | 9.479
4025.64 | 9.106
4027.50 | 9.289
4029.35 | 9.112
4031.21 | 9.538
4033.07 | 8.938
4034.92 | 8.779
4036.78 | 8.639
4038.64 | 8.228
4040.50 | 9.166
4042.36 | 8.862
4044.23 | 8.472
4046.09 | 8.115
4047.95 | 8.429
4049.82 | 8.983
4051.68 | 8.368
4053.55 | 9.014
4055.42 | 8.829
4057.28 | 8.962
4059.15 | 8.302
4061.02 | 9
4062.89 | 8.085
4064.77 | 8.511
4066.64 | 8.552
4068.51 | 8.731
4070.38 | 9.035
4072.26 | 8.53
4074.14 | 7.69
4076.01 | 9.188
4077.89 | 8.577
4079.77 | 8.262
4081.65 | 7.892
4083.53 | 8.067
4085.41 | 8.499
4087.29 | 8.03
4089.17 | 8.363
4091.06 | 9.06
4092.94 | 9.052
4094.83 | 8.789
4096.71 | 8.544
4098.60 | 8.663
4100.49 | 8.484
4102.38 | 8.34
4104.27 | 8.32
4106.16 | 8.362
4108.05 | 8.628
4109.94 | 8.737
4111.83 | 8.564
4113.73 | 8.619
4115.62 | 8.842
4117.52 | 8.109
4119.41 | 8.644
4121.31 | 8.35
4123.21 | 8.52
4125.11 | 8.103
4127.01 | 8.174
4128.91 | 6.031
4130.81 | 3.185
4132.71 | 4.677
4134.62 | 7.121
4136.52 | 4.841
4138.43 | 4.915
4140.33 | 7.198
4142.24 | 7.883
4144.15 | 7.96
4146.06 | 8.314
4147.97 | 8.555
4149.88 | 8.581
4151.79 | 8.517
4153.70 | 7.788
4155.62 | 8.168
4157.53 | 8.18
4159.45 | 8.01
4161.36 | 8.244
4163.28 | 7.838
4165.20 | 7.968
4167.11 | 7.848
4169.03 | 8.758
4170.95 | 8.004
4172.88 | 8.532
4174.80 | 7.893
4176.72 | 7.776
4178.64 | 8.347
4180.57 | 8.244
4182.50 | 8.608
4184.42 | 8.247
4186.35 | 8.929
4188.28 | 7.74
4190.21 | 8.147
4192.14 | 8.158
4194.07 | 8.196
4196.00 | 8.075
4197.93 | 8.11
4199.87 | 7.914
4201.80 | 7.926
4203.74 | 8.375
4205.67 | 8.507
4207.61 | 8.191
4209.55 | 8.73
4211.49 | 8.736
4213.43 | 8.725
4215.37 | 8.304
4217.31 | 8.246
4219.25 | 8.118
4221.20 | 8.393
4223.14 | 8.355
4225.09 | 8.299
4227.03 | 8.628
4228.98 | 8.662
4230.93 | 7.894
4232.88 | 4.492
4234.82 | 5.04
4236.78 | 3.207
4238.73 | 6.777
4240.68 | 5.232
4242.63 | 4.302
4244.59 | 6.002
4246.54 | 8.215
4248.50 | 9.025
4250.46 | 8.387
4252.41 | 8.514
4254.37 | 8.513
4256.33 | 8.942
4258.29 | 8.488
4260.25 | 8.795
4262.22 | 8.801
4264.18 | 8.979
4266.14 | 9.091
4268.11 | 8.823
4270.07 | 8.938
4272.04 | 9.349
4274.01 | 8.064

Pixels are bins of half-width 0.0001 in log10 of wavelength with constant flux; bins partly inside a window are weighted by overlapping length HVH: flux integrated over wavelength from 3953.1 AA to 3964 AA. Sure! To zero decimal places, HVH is 134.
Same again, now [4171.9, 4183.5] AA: 95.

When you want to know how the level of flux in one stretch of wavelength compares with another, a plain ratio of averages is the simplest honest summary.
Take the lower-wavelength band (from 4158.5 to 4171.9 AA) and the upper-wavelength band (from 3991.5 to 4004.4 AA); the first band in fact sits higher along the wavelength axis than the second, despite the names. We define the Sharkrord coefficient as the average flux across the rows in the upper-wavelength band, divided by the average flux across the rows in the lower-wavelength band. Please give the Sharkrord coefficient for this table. 1.25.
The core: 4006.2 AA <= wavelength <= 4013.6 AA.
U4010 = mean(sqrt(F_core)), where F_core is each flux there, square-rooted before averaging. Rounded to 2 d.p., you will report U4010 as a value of 3.13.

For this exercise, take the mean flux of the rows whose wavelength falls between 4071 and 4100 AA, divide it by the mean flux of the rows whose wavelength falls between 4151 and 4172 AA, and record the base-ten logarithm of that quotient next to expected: 0.019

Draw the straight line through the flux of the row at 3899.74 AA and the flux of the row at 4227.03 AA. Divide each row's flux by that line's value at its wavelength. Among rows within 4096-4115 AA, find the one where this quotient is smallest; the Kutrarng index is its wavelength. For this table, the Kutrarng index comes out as 4104.27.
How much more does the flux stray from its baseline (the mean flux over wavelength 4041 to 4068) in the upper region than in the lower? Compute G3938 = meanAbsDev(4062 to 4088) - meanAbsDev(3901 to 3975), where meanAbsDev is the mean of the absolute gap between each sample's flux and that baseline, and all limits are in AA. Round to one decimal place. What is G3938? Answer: -2.7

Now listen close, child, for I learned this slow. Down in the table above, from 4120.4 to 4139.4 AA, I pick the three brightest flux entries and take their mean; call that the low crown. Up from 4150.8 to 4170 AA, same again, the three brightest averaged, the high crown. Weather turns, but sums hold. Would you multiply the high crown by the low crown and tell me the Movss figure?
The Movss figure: 71.0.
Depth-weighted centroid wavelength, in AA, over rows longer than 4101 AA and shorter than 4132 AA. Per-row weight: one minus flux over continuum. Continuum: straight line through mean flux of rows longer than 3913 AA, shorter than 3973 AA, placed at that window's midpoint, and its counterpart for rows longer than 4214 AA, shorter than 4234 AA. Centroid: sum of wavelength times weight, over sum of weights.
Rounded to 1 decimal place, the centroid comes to 4120.8 AA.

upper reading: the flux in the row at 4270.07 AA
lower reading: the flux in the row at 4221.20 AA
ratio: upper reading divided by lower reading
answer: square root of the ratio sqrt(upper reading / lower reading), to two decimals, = 1.03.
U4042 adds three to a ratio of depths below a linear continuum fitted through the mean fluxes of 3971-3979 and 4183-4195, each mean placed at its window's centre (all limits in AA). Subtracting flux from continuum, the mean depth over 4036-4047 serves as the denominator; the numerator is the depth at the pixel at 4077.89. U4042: 3.72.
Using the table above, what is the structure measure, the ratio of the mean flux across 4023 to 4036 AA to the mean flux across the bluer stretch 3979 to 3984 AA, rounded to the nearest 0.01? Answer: 0.81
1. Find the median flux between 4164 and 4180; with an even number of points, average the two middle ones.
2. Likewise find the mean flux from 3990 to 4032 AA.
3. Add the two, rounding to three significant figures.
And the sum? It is 17.7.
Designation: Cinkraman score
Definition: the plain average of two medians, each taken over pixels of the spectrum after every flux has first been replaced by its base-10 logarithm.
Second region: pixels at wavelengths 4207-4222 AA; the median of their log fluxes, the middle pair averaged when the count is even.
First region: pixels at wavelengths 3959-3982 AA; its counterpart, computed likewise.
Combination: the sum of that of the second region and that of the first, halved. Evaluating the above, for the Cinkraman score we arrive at 1.00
